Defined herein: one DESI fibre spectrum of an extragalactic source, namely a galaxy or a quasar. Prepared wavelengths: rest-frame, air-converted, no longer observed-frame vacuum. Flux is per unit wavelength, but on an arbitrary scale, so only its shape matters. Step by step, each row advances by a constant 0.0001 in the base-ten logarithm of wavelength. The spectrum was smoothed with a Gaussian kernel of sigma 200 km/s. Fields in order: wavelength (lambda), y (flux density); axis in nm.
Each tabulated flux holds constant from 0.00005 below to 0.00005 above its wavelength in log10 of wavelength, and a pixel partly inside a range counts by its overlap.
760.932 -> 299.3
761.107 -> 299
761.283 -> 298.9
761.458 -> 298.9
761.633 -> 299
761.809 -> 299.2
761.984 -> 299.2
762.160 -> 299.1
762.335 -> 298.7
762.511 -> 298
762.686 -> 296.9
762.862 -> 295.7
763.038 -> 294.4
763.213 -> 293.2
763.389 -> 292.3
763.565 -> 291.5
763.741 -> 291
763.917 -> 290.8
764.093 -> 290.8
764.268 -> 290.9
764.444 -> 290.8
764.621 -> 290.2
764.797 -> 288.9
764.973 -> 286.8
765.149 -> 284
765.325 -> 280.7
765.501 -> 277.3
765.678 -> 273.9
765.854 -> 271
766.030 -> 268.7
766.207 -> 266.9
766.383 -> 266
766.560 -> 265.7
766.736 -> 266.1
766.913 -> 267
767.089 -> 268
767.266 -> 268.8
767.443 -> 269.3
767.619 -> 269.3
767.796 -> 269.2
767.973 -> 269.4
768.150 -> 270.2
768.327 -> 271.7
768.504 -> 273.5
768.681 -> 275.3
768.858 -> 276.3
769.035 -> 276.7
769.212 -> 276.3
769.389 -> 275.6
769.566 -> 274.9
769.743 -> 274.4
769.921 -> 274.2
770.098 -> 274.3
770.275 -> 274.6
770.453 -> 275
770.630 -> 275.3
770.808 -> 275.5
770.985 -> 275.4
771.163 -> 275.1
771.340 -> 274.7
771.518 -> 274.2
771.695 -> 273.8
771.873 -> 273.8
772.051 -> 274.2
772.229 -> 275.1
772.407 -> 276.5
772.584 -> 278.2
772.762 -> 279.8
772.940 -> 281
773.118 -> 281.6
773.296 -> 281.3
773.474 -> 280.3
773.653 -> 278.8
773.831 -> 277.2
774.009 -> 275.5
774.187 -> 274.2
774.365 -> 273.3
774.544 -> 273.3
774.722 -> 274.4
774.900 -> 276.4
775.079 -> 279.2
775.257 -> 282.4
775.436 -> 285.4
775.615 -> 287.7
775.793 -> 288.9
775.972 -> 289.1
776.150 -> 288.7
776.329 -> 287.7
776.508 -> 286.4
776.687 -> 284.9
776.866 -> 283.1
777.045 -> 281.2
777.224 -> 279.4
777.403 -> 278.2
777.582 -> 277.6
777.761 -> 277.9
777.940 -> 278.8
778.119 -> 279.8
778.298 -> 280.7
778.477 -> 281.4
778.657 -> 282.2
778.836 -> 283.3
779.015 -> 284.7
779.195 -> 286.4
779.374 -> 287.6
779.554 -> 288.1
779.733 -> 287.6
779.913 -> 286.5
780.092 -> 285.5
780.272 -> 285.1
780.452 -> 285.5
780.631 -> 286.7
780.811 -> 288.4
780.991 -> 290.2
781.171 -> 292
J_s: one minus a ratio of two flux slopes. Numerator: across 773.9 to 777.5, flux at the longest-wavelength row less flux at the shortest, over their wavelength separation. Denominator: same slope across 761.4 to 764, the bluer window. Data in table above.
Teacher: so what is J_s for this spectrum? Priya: 1.24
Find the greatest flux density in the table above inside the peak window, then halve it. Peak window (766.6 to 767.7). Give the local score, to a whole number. 135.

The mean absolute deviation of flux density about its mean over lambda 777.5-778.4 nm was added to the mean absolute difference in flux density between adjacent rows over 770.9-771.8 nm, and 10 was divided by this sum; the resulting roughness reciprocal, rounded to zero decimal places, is 7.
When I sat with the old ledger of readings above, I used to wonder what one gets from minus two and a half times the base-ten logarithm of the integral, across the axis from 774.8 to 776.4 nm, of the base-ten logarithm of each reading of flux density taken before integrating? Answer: -1.49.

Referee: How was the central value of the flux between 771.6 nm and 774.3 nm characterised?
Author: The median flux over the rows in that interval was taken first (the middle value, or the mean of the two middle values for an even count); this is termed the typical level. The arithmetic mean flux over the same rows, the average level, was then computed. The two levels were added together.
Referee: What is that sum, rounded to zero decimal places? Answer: 555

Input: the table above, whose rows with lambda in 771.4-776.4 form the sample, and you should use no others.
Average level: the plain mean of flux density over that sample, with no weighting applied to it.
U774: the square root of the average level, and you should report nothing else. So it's 16.7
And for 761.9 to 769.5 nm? 16.8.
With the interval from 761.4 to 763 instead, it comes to 17.3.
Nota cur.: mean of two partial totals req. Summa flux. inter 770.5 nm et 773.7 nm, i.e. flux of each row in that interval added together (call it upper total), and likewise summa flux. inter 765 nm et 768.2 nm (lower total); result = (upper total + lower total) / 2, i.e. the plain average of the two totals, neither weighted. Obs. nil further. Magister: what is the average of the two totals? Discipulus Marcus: 4928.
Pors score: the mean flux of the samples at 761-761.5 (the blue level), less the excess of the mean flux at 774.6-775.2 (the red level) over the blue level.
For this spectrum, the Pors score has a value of 321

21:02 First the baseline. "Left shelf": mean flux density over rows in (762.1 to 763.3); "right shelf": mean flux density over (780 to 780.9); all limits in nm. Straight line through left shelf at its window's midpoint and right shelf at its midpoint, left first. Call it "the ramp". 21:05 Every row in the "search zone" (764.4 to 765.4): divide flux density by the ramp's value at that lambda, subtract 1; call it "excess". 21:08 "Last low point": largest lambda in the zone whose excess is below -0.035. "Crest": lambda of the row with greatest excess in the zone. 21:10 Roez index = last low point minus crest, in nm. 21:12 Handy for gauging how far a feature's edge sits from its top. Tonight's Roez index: 0.88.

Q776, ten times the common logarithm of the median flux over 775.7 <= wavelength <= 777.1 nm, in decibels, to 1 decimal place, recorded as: 24.6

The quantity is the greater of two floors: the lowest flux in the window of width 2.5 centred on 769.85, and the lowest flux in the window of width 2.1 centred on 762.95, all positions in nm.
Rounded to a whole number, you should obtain 291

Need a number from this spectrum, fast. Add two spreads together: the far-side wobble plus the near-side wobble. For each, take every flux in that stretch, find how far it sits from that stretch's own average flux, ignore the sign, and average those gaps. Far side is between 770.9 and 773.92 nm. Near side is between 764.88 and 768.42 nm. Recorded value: 7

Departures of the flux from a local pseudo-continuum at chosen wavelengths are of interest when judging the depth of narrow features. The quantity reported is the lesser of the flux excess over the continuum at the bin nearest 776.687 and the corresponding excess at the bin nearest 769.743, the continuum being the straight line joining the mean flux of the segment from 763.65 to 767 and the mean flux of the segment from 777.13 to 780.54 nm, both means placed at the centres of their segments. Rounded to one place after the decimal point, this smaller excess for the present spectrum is -6.1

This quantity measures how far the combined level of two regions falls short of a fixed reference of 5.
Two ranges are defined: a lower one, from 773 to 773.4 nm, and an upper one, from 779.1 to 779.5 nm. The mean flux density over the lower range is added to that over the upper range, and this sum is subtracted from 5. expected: -563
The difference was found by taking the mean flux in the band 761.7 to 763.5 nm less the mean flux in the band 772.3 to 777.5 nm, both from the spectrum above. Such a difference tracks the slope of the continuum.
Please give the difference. 16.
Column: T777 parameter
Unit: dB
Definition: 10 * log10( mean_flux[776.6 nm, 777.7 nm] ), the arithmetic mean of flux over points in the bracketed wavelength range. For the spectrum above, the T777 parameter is 24.5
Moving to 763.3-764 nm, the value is 24.6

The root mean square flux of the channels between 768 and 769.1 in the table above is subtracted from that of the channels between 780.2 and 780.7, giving 12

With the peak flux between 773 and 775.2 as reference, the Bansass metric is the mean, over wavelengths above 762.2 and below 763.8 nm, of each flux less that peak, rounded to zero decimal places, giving 13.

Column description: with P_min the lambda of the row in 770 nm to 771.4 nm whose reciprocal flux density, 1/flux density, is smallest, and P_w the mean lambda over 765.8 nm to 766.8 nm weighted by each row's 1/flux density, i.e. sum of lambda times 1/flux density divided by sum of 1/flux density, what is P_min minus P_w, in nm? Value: 4.51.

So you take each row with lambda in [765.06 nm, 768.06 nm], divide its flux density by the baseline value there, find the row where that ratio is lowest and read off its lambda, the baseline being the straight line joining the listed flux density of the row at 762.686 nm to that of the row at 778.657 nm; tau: 766.560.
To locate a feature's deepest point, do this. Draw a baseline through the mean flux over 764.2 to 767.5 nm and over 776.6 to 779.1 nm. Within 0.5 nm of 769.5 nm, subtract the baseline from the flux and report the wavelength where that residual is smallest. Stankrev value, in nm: 769.921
